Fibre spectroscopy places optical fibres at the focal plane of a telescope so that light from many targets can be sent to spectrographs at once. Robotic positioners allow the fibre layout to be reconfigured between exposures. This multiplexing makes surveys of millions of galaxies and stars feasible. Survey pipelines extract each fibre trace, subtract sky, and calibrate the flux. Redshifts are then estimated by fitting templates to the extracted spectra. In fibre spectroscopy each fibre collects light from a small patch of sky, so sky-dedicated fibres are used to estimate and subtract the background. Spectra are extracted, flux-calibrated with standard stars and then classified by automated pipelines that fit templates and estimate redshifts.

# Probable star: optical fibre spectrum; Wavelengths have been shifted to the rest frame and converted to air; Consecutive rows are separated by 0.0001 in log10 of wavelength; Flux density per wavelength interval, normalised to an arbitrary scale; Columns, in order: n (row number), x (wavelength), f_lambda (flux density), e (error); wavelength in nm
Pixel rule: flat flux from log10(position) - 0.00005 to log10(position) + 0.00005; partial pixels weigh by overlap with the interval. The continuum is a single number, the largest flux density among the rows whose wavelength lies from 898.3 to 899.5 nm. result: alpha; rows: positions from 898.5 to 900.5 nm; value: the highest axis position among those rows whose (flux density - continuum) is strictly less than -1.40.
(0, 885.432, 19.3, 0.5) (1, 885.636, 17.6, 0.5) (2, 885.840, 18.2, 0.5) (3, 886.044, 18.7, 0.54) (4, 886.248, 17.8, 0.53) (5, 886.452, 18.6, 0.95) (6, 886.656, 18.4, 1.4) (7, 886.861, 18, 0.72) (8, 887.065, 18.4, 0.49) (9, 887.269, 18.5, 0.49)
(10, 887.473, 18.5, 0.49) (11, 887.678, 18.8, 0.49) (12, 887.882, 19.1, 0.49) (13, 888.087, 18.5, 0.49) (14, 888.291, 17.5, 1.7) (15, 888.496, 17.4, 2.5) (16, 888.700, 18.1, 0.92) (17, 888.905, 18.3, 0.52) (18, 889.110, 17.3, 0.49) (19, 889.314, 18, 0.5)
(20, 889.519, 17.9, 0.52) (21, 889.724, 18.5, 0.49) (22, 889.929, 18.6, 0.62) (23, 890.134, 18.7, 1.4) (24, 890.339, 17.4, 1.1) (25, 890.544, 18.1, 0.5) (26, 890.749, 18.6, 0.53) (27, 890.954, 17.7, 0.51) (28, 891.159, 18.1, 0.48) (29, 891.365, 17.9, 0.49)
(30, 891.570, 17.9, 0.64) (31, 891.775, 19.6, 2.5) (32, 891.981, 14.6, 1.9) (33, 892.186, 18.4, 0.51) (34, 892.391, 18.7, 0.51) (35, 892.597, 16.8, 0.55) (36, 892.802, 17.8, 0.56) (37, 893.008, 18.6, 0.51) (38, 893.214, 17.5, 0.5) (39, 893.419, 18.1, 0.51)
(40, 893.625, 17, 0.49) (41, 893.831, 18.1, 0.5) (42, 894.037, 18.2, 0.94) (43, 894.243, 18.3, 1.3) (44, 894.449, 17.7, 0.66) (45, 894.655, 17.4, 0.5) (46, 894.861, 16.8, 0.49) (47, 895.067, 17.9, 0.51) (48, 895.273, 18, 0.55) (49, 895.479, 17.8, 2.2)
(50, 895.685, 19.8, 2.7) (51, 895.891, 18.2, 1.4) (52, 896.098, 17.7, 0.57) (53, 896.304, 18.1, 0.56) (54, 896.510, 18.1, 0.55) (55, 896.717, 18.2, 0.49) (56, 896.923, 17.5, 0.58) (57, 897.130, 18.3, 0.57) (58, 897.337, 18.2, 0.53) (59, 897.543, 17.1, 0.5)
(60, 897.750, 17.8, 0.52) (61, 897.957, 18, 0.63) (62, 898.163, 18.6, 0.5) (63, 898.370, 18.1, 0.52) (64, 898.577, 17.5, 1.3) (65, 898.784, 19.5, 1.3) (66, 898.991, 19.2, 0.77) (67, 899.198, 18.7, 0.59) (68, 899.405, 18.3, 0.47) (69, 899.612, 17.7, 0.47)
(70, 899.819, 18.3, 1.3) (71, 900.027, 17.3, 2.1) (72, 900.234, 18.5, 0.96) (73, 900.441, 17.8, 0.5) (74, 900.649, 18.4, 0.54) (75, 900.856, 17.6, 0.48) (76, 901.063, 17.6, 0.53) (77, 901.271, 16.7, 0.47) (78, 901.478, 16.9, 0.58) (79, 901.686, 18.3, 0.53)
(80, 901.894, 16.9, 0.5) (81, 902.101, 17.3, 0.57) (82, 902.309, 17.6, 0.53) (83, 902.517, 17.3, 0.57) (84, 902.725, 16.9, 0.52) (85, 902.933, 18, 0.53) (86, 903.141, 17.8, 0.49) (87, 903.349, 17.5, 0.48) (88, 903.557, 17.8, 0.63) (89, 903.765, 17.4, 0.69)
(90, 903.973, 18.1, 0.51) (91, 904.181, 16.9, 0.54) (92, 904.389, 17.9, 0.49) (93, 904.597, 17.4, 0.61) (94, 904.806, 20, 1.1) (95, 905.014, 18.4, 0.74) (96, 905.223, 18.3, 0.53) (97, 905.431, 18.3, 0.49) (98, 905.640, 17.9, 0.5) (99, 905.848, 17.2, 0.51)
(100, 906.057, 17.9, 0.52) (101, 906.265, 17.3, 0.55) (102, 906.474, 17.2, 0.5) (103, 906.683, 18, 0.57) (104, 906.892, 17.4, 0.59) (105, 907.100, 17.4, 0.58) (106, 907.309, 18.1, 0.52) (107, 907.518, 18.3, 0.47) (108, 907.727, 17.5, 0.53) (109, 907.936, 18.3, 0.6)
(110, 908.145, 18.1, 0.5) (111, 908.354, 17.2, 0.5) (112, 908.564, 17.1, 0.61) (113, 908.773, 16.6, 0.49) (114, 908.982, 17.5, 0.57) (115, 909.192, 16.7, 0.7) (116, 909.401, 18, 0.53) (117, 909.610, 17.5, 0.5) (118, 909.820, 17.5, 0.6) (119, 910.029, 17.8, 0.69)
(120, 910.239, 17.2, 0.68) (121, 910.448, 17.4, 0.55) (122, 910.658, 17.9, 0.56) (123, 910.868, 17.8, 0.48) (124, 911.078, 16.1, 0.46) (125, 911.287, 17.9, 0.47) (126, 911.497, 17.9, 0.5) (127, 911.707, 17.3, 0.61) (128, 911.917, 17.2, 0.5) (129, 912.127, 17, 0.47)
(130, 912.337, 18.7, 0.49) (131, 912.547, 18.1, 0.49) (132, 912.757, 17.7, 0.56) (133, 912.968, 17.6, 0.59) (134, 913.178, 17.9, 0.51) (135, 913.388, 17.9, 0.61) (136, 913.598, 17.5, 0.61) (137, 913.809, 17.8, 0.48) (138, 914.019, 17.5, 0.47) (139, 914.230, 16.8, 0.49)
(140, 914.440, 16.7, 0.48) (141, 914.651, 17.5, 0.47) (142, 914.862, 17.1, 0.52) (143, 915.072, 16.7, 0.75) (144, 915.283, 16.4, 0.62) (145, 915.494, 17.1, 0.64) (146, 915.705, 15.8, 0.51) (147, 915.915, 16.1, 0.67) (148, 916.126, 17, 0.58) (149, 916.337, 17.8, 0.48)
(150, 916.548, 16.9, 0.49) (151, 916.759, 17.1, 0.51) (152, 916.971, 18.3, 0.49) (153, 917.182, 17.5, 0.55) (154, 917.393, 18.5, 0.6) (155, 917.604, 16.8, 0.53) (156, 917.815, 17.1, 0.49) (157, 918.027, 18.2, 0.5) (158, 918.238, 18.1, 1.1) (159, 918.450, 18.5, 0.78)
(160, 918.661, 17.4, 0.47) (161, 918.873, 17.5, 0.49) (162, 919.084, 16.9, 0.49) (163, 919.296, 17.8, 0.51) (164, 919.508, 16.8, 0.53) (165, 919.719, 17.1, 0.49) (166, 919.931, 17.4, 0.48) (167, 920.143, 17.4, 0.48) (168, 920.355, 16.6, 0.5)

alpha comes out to 900.441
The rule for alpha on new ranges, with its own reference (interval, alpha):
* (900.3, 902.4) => 902.309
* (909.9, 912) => 911.917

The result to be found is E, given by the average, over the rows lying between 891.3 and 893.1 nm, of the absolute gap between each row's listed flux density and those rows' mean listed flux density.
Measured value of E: 0.94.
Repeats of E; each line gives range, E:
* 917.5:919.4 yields 0.50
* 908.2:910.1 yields 0.38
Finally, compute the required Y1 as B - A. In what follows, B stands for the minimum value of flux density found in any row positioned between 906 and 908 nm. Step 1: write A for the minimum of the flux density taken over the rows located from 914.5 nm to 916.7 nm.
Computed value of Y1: 1.4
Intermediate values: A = 15.8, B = 17.2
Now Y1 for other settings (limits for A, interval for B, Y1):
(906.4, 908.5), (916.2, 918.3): -0.4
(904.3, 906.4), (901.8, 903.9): -0.3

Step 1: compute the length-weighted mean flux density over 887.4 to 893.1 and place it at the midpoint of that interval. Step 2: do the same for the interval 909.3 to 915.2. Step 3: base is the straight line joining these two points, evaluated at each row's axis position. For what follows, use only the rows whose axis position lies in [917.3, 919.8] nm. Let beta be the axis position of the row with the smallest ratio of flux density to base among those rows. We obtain 917.604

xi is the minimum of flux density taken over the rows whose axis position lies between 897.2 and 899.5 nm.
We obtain 17.1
